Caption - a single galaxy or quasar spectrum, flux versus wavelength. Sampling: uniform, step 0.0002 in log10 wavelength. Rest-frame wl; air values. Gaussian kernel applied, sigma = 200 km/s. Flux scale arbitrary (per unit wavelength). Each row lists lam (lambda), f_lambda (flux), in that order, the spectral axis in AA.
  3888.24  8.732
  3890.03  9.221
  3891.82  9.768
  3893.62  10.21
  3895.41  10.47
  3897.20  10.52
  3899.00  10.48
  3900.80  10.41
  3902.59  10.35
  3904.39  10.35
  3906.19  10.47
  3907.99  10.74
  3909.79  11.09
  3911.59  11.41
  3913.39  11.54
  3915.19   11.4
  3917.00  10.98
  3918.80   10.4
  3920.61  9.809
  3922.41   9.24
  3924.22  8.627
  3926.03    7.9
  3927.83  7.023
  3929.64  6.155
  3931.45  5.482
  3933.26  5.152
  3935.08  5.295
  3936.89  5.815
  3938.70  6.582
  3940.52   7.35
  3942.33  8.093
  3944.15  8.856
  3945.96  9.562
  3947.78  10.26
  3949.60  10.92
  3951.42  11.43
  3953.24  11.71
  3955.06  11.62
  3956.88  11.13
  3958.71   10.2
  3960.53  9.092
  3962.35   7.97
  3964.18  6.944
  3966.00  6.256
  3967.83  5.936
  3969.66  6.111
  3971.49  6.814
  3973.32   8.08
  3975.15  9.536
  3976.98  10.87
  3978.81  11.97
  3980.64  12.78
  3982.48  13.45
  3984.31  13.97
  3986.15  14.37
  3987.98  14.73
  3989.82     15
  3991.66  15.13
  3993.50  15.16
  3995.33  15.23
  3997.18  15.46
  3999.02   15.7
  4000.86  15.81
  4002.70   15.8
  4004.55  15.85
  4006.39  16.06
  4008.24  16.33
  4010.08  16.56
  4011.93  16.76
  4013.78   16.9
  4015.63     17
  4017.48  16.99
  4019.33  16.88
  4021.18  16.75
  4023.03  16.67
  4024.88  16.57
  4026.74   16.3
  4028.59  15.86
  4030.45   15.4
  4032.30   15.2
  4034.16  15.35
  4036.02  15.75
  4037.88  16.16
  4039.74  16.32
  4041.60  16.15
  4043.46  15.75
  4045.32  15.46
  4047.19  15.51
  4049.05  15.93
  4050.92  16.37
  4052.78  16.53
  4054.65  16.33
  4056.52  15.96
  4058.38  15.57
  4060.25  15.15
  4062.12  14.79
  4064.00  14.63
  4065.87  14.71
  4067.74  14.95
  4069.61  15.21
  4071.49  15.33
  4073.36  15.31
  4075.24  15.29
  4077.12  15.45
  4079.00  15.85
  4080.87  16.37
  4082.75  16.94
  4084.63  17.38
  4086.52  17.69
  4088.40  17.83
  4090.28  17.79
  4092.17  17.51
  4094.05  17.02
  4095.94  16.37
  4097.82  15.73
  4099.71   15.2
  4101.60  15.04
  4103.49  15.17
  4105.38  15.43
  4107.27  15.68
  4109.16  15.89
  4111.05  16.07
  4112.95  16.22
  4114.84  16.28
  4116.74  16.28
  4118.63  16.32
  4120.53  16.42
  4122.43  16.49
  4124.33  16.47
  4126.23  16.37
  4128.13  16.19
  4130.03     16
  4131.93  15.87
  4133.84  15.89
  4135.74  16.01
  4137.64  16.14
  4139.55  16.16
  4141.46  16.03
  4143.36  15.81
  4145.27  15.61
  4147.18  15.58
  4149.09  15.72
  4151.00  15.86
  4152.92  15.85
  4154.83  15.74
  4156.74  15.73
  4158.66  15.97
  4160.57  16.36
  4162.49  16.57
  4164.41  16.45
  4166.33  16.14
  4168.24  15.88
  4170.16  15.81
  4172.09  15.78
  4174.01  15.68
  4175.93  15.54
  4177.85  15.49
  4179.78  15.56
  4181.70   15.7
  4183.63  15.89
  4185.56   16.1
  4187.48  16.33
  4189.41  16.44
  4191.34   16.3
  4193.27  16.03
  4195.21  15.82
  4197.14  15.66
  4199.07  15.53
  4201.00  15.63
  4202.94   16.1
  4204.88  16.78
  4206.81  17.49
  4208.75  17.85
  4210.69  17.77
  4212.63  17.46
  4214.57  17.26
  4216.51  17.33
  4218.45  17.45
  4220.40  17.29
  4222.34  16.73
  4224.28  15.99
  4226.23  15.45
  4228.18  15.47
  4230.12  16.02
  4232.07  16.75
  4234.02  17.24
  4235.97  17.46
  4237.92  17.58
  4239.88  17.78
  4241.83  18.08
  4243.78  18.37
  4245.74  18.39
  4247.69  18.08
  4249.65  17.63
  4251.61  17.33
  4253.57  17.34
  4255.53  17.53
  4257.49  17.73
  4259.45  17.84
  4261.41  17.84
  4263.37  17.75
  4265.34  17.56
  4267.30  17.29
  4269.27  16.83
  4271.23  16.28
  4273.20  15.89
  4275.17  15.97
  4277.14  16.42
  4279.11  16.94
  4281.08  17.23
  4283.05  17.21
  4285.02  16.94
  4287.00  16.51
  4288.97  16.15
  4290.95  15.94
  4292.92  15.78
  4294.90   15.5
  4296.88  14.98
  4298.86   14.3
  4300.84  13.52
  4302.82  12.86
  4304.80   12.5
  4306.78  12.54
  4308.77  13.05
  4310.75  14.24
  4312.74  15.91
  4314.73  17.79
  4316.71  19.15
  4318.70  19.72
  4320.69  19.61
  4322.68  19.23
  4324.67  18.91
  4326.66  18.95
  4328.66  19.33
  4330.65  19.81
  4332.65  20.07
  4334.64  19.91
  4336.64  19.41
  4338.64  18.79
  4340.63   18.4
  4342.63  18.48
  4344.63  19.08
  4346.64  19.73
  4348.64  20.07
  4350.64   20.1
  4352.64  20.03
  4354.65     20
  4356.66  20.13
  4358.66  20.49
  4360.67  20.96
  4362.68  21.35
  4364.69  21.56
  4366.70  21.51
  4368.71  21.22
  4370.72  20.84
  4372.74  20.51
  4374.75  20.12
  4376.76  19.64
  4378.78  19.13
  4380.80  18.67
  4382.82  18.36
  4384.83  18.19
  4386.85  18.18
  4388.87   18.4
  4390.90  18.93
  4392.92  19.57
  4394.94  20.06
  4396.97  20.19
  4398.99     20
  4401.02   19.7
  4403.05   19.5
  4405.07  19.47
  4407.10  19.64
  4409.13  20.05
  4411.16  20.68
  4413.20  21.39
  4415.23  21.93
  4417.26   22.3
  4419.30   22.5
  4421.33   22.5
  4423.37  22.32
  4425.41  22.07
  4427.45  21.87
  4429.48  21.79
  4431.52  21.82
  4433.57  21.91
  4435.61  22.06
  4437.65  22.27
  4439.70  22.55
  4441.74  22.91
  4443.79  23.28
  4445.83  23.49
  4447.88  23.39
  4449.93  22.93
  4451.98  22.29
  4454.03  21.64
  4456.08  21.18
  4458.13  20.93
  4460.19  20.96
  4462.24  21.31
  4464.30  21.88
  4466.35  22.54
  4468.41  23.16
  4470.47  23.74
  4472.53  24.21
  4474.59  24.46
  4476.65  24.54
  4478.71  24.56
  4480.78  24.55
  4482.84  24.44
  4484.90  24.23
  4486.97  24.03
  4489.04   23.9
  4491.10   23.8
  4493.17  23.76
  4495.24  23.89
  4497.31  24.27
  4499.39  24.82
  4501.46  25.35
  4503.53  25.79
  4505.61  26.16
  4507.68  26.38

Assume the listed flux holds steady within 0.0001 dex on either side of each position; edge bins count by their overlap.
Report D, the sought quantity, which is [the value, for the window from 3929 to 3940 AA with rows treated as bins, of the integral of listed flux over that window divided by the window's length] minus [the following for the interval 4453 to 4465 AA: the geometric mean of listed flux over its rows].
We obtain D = -15.5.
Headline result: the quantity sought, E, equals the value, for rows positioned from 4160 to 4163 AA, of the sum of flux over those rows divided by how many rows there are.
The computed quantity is 16.5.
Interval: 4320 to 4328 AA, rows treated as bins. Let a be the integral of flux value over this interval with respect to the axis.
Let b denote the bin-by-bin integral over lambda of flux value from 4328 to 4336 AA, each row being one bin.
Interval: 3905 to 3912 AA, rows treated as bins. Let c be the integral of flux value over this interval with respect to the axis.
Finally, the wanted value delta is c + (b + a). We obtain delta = 388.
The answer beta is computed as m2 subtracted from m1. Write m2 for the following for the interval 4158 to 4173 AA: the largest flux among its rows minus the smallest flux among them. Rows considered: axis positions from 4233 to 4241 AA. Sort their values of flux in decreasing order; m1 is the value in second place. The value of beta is 16.8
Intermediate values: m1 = 17.58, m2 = 0.79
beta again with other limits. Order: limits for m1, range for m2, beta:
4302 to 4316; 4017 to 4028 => 15.2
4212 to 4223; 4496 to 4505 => 15.9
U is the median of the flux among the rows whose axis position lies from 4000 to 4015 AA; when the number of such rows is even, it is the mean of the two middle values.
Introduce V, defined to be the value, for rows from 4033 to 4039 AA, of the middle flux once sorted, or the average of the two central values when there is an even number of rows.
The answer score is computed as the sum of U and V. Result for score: 31.9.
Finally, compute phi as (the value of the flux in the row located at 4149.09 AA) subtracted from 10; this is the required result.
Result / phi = -5.72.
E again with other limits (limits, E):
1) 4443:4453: 23.1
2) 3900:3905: 10.4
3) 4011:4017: 16.9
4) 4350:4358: 20.1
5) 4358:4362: 20.7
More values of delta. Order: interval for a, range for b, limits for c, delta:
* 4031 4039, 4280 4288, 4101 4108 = 368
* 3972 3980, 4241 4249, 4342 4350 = 381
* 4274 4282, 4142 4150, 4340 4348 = 410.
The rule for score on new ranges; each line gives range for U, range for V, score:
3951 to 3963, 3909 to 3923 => 22.2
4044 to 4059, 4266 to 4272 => 32.8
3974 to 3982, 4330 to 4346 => 30.7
